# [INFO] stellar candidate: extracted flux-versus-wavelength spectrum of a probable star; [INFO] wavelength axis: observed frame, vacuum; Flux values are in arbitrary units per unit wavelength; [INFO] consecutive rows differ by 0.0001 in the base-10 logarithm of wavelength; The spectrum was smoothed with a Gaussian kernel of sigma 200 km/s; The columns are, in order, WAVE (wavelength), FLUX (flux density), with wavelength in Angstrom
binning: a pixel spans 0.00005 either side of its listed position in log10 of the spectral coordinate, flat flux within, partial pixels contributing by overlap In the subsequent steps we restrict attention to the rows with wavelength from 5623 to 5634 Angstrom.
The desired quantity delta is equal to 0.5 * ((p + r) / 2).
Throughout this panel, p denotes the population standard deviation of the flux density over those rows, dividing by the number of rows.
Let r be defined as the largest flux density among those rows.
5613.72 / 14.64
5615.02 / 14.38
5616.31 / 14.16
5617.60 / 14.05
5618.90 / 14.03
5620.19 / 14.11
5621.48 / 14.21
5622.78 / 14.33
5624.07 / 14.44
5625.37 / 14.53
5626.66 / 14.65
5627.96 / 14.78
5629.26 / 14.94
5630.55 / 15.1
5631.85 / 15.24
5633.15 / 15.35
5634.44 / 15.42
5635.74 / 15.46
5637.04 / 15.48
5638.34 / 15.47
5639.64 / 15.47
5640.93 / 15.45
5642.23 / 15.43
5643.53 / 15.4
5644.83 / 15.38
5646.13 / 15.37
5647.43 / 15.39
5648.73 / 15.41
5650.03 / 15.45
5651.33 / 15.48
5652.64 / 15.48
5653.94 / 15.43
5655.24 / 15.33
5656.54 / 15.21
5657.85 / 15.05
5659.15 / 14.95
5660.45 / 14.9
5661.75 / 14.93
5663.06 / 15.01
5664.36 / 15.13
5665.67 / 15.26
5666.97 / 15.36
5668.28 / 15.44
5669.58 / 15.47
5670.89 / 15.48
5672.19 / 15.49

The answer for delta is 3.92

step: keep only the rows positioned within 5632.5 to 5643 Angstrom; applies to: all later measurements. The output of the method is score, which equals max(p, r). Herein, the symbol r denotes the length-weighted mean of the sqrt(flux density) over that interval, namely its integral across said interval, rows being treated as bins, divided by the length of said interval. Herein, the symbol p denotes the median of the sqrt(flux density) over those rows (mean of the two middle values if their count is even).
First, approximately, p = 3.93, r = 3.93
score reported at 3.93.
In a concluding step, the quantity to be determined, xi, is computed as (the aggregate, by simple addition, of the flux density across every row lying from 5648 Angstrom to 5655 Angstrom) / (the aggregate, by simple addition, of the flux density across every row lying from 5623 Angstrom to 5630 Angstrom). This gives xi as 1.05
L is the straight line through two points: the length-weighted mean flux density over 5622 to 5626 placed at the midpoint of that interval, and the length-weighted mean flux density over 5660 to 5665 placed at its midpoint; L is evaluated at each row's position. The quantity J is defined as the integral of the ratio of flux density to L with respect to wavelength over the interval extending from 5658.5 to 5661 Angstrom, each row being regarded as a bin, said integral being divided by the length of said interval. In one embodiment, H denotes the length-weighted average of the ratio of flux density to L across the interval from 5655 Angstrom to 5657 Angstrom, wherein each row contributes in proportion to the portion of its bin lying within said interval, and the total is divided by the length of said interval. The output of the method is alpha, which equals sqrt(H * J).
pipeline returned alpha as 1.013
